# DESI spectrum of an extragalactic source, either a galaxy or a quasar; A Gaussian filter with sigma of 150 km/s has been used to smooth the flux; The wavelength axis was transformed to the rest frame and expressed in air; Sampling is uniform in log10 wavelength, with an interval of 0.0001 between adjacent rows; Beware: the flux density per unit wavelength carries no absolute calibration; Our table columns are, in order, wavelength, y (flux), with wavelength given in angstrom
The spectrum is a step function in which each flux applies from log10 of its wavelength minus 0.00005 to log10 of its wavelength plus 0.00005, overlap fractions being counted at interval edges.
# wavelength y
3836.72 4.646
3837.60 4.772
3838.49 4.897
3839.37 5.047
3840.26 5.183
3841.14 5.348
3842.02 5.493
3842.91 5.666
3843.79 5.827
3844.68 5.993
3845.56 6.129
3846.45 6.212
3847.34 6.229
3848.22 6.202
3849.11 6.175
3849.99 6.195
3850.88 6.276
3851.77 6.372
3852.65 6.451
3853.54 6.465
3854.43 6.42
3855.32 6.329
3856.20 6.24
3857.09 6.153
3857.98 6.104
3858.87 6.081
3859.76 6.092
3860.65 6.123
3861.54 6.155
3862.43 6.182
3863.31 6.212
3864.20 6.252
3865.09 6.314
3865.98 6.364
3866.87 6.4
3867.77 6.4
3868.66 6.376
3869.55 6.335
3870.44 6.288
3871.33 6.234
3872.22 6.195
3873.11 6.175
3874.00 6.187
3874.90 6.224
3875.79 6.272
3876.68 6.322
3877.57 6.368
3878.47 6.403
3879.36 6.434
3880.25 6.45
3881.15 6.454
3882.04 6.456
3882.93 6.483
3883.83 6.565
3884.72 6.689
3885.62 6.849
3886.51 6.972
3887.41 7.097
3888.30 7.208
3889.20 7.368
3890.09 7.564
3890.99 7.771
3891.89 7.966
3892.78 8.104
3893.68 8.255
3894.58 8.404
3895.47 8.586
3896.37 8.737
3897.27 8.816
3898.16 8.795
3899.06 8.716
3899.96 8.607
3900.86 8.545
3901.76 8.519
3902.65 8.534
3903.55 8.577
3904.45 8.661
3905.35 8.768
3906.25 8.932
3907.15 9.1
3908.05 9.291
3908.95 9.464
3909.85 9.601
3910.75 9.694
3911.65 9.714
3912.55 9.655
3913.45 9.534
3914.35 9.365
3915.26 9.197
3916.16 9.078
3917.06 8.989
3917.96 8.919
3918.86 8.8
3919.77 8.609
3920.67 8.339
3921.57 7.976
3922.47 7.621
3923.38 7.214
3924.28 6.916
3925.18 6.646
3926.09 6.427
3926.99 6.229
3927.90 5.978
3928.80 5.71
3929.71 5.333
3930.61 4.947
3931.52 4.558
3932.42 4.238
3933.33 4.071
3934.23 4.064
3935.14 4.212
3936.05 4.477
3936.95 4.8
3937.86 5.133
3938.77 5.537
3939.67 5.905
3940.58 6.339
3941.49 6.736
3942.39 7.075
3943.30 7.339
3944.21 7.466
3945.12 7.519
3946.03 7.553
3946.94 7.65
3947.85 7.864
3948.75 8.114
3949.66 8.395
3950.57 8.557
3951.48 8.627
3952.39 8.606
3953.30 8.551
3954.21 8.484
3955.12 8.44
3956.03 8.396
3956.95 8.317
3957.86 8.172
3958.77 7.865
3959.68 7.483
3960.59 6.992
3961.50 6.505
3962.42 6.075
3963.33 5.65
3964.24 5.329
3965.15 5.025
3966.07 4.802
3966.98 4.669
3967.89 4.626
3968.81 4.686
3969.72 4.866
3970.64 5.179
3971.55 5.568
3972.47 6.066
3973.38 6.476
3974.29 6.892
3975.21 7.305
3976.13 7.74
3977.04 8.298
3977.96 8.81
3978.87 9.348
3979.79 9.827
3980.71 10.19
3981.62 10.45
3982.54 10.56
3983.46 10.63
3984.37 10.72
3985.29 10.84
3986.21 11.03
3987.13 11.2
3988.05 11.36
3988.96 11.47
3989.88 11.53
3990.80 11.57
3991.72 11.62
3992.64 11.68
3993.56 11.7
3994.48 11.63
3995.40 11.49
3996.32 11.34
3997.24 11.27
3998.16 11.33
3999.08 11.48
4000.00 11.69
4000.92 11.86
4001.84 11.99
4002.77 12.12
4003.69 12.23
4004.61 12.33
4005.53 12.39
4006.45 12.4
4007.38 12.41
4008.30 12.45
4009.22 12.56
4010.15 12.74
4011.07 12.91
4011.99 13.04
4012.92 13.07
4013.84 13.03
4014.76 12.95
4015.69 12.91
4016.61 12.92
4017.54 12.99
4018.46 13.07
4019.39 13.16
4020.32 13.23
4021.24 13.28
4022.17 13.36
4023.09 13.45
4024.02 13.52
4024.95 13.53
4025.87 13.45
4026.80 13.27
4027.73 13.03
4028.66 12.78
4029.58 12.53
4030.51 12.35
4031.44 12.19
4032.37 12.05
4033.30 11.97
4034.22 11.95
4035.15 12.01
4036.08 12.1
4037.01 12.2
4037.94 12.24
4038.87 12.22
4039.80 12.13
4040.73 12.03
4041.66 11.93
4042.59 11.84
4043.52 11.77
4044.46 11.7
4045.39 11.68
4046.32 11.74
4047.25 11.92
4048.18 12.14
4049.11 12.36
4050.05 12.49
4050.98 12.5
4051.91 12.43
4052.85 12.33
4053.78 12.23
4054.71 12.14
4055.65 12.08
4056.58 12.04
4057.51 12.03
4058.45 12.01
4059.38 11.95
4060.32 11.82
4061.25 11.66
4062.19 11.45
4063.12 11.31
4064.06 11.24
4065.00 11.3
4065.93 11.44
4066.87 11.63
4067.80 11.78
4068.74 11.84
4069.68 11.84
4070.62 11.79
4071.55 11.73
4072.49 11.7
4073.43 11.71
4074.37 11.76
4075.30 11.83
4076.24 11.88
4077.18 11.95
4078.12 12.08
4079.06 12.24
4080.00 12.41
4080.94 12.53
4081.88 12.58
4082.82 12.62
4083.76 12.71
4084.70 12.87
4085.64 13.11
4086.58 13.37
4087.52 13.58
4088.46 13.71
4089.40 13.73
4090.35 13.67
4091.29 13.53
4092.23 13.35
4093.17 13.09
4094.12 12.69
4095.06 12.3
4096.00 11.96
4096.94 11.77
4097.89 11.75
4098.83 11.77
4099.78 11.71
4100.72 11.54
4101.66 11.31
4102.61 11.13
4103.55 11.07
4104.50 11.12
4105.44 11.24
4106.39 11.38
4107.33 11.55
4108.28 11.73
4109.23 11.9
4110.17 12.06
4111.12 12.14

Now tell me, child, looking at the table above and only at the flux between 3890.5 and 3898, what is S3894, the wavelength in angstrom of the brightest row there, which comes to 3897.27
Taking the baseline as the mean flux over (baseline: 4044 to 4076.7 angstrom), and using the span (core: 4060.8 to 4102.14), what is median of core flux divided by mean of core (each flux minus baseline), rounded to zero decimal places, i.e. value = 34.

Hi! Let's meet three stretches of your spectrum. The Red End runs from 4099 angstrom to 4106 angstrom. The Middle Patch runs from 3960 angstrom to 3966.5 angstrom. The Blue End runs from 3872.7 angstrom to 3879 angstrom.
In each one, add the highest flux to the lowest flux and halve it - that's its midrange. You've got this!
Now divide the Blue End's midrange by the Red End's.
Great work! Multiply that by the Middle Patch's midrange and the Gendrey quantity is 3.3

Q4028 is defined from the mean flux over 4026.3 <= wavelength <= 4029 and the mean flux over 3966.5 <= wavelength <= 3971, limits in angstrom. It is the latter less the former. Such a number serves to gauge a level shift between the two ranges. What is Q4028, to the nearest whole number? -8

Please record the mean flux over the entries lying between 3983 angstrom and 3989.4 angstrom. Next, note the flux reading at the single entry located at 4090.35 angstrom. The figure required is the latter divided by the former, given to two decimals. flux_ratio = 1.24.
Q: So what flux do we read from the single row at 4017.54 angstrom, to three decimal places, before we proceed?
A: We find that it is 12.990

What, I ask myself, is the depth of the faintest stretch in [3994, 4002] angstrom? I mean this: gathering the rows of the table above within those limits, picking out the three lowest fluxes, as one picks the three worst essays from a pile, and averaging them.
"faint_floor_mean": 11.3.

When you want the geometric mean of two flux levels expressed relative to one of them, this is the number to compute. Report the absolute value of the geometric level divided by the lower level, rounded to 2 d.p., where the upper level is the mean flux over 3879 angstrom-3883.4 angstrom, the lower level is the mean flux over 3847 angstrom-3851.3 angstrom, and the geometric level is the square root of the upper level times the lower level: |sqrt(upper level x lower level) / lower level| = 1.02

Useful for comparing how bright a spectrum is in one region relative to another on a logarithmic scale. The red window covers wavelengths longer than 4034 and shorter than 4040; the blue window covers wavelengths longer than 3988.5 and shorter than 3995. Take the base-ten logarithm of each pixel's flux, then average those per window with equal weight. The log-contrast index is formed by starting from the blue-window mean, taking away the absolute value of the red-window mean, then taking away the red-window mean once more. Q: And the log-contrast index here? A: -1.10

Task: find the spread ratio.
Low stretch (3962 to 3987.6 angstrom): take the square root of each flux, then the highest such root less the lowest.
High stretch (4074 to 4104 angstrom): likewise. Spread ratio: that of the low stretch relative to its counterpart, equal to 3.2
